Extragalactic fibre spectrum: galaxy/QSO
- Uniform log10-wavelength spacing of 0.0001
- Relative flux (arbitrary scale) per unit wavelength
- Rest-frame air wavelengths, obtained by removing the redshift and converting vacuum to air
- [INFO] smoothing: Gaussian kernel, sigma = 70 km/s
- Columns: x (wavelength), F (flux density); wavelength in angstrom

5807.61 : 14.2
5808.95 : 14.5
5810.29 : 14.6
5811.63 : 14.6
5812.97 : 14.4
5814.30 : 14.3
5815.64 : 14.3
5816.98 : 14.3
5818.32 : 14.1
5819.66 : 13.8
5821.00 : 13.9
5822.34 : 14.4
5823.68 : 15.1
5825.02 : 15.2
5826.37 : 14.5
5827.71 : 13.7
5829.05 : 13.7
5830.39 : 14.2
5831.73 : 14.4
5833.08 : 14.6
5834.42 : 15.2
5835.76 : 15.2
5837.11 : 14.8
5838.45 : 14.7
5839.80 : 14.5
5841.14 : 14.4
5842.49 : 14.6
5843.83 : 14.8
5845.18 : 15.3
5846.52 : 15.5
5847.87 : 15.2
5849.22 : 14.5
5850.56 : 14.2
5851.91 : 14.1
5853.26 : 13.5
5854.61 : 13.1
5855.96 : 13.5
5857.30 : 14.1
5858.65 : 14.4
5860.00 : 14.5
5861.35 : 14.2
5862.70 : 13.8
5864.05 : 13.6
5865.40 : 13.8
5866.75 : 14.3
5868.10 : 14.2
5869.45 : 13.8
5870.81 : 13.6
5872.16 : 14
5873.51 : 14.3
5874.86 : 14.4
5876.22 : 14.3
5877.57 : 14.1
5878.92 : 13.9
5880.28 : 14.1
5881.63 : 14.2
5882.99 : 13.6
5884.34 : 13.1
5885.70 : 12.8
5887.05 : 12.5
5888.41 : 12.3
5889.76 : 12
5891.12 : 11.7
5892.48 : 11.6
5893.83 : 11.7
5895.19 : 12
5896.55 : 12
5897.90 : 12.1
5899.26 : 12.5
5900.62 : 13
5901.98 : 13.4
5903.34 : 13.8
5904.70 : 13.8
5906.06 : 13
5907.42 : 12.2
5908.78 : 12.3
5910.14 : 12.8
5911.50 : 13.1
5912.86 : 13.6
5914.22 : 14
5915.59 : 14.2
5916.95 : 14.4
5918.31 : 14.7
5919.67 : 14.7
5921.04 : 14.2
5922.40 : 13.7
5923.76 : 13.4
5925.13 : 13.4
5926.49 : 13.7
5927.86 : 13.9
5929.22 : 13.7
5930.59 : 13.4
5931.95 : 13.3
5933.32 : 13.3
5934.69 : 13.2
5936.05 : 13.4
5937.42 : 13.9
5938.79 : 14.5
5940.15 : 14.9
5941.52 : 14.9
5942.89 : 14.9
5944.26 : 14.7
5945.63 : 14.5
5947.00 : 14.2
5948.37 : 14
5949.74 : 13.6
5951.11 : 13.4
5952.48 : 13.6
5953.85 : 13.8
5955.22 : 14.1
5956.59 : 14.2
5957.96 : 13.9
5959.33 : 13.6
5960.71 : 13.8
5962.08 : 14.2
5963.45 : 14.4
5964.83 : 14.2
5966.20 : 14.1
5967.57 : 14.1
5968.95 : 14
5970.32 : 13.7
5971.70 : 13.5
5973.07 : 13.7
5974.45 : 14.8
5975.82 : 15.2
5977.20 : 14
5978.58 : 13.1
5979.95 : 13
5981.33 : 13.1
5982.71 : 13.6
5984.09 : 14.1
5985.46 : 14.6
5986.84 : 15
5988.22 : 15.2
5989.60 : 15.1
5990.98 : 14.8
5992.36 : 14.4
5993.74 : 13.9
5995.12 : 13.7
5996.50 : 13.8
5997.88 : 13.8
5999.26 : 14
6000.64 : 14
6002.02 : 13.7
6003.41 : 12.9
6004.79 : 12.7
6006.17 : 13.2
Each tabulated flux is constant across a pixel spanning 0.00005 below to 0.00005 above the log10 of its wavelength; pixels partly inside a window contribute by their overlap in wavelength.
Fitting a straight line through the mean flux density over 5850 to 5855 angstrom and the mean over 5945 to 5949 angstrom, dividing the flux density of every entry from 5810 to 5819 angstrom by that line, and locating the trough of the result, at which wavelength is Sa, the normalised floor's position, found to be 5818.32 angstrom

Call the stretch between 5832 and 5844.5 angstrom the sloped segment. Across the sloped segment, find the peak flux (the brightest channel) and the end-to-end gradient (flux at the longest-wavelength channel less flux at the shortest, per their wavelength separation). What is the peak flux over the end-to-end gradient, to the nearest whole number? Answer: 817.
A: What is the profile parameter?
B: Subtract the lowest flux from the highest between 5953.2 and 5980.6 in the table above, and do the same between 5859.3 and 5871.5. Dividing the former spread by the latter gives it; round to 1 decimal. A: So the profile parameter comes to 2.4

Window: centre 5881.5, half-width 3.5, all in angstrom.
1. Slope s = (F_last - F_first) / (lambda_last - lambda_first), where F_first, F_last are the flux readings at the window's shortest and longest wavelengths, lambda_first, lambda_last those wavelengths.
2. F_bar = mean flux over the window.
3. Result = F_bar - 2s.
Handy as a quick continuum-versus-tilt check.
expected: 14.1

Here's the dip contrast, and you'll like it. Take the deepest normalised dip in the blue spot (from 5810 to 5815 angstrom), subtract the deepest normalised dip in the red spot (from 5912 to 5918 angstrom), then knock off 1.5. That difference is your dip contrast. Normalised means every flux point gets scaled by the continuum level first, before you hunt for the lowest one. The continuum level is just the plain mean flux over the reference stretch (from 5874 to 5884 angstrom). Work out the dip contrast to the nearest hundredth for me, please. -1.45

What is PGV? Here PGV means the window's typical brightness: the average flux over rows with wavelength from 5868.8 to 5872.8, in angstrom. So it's 13.8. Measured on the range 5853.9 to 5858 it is 13.6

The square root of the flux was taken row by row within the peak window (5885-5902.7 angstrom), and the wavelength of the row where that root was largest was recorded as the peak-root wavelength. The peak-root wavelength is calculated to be 5901.98 angstrom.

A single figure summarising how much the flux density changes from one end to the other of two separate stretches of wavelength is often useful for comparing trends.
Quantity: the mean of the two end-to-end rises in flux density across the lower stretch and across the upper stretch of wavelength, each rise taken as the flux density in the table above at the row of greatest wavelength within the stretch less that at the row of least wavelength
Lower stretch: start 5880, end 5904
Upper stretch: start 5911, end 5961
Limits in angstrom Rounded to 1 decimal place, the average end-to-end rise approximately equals 0.2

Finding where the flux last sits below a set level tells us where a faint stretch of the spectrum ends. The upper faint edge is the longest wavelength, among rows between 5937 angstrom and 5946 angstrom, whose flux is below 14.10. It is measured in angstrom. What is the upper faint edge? 5937.42 angstrom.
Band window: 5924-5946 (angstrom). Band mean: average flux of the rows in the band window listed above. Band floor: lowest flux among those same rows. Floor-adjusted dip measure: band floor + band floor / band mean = 14.1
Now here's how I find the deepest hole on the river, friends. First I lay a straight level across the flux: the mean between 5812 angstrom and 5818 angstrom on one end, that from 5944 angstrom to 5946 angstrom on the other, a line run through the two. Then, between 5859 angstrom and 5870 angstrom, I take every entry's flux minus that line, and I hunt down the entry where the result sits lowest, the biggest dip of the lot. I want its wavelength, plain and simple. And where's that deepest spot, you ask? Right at 5864.05 angstrom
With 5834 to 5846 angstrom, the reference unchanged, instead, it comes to 5841.14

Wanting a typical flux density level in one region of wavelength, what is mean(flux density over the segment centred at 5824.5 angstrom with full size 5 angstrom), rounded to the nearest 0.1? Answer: 14.8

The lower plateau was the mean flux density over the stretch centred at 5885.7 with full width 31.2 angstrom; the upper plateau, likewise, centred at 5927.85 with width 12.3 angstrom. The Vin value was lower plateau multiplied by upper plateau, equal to 176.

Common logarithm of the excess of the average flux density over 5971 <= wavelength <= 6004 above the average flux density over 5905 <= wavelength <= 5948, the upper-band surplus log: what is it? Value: -0.6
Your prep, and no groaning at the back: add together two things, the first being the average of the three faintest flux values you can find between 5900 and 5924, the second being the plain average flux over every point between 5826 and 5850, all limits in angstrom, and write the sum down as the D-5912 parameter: 27.1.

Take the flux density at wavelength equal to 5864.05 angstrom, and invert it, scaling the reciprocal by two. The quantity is 0.1471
